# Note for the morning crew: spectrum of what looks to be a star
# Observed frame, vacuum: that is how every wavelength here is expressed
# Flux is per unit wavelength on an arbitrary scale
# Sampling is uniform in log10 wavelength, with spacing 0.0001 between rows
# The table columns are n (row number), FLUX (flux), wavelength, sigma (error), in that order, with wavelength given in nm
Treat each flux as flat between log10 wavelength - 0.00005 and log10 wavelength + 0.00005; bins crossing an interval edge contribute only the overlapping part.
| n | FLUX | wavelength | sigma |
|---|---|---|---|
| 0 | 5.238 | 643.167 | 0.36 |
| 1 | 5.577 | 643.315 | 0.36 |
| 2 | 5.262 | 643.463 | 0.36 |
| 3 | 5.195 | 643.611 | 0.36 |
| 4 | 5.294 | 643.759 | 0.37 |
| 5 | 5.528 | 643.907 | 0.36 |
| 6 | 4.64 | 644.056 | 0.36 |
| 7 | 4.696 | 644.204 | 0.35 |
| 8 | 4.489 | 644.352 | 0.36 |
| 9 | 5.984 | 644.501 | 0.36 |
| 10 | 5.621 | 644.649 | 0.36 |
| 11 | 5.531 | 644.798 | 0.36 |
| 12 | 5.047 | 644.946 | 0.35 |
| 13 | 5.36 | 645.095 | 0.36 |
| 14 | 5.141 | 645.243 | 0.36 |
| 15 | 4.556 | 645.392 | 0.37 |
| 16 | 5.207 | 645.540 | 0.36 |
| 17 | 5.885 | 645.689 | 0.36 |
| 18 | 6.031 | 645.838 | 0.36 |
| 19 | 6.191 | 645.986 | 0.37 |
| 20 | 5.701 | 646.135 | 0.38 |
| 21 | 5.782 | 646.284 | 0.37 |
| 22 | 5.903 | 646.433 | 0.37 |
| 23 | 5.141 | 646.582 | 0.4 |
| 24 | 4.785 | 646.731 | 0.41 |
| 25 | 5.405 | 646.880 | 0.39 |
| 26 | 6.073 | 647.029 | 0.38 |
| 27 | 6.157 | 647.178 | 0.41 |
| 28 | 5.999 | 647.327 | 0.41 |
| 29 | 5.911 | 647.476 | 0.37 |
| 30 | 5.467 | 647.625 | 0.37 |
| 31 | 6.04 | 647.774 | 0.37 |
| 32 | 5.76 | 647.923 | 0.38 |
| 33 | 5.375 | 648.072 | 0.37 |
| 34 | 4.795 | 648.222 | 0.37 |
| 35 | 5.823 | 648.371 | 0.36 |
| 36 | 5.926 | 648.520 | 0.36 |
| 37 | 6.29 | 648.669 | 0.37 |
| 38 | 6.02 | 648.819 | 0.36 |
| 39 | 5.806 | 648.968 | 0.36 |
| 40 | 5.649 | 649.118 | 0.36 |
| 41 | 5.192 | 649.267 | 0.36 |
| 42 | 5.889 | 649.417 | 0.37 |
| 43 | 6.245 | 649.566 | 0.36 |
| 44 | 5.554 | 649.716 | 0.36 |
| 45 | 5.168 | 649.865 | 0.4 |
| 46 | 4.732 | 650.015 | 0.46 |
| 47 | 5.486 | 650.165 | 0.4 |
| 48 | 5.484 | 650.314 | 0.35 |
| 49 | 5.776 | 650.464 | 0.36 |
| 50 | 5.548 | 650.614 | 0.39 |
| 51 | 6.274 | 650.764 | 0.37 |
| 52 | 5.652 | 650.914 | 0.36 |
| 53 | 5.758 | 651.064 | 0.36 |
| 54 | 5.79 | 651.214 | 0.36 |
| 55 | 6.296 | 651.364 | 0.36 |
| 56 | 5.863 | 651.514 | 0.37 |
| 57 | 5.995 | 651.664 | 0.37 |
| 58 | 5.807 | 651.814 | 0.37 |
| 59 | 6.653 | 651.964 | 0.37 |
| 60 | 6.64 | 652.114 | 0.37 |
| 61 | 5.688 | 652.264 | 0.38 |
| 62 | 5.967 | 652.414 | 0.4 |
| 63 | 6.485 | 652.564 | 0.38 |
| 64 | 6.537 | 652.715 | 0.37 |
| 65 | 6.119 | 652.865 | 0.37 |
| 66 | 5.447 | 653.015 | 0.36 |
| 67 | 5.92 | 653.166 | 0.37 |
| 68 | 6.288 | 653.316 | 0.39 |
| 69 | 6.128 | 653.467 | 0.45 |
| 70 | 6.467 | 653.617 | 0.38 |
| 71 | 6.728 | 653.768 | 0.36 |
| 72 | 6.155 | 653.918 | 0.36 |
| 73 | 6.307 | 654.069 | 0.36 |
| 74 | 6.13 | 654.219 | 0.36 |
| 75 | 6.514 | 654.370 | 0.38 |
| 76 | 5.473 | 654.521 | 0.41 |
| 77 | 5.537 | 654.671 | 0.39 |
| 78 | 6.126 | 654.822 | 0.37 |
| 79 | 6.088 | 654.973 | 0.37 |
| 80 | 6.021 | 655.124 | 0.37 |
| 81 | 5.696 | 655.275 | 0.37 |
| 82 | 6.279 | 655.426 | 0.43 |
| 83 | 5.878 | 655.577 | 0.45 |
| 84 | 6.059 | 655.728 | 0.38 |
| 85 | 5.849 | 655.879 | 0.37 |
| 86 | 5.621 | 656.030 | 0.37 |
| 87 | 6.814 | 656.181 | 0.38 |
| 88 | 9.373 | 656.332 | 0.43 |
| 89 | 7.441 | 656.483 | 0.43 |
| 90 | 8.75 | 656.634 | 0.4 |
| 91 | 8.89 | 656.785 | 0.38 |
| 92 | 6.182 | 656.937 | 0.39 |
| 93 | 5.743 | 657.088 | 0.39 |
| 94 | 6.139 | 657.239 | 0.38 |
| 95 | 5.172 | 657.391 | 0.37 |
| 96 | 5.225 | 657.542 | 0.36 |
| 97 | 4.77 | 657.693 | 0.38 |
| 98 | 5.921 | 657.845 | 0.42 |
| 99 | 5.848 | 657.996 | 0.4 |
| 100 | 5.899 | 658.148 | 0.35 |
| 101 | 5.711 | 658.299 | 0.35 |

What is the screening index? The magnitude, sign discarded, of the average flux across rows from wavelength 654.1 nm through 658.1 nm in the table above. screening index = 6.29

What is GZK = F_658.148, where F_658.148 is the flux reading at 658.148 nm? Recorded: 5.899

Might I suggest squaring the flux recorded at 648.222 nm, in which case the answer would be 23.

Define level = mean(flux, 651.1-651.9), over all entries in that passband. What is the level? 5.95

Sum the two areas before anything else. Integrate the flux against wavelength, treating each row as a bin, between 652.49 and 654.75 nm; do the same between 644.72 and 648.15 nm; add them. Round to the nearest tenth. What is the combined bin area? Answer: 33.0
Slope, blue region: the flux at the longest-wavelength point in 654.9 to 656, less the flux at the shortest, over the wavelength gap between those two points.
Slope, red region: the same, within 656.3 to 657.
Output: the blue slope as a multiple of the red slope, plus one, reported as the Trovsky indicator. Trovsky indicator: 1.1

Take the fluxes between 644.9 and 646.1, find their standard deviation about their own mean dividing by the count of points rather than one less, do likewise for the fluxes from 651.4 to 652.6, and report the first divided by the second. 1.4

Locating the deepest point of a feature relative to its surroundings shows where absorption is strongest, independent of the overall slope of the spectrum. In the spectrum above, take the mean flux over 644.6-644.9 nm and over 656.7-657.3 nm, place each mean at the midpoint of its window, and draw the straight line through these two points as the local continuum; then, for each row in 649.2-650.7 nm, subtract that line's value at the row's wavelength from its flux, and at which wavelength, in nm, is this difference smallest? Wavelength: 650.015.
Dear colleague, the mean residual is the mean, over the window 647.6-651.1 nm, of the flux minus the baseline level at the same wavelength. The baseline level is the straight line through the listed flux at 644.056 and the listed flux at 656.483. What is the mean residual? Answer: -0.18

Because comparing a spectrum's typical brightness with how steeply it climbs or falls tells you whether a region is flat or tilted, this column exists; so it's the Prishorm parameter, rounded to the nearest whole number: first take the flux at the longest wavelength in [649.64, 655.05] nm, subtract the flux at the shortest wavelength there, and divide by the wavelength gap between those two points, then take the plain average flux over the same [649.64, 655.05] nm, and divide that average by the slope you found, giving 59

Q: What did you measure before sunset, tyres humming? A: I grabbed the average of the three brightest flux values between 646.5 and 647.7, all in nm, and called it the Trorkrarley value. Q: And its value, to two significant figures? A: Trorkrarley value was 6.1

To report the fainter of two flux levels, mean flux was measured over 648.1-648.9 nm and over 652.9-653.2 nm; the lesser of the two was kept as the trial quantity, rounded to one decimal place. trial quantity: 5.7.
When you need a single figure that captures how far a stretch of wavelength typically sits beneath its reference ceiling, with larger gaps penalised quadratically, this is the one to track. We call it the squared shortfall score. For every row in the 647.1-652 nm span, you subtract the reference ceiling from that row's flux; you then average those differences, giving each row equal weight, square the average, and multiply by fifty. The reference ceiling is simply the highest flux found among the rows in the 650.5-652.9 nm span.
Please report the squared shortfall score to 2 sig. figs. 40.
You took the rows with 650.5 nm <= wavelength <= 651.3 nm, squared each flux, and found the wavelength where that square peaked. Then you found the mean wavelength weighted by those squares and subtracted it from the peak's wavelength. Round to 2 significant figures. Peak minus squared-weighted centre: -0.15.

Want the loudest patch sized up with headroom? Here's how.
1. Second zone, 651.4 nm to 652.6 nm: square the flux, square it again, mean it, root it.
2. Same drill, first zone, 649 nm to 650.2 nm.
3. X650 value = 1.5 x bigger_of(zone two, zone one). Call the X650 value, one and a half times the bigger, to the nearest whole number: 57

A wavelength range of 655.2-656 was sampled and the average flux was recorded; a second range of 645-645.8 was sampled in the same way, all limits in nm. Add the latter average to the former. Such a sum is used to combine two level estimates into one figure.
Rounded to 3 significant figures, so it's 11.2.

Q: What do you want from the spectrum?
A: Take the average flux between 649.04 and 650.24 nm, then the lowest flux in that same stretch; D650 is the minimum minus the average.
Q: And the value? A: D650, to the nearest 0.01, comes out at -0.76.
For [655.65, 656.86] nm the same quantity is -1.73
